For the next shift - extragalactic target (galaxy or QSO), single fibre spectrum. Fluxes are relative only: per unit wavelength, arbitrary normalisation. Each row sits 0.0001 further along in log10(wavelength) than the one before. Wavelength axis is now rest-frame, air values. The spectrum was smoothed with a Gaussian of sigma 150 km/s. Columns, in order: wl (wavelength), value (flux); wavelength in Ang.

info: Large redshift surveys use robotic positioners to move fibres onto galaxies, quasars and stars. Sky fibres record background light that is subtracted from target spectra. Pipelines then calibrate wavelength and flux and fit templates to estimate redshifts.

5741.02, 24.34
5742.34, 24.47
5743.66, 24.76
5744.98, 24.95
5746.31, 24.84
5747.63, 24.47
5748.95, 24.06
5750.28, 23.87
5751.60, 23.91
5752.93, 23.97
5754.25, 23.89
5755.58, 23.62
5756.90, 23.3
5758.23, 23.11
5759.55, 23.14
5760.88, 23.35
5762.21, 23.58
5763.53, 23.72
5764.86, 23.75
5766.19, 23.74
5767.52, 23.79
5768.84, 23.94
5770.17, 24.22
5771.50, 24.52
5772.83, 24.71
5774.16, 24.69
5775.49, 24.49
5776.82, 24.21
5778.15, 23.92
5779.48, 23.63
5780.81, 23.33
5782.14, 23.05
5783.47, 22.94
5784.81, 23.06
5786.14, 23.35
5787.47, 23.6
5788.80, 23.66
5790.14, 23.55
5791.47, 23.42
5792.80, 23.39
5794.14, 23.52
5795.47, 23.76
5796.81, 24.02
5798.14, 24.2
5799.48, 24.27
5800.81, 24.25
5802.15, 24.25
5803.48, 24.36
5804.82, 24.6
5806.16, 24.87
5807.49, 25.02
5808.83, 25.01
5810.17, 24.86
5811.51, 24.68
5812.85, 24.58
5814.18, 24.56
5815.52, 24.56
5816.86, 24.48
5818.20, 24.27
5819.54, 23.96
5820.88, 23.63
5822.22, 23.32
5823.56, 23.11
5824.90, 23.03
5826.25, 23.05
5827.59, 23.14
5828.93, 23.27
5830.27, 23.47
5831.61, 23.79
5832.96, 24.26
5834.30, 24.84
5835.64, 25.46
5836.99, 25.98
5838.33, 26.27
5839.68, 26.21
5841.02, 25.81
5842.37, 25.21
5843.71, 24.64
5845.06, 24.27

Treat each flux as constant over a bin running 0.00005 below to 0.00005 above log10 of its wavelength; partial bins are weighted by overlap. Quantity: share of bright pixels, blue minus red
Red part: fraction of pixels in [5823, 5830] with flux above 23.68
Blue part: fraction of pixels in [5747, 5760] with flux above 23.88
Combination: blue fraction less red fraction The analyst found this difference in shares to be 0.5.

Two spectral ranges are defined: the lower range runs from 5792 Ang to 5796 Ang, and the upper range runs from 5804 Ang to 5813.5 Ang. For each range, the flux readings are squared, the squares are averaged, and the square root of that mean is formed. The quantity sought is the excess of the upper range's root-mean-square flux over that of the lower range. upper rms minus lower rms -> 1.2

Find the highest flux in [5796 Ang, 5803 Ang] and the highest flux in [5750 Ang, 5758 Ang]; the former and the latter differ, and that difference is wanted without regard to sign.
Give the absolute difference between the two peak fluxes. 0.3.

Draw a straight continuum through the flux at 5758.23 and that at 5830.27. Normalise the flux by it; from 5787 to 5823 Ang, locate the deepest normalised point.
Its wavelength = 5822.22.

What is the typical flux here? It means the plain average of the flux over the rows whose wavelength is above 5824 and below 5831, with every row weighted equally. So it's 23.2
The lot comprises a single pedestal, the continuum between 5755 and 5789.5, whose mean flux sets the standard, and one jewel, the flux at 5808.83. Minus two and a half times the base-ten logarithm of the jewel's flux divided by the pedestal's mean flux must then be -0.058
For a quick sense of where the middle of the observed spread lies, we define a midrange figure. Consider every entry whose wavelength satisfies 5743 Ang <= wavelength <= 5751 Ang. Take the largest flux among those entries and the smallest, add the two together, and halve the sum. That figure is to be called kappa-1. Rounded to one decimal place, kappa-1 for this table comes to 24.4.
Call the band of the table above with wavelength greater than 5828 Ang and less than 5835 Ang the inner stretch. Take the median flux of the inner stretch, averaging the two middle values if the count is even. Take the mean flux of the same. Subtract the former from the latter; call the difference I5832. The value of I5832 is 0.14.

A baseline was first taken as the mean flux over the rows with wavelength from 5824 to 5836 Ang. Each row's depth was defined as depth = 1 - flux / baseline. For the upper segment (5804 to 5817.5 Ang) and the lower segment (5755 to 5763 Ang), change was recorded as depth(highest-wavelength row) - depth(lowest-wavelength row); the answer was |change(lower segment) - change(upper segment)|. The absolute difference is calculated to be 0.00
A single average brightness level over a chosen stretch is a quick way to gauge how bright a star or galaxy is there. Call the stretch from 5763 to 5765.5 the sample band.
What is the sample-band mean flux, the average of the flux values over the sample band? 23.7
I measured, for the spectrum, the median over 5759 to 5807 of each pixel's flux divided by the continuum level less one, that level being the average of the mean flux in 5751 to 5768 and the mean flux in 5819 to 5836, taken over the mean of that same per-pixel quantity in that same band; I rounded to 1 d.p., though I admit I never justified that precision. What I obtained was 0.5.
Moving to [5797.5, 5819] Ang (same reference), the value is 1.0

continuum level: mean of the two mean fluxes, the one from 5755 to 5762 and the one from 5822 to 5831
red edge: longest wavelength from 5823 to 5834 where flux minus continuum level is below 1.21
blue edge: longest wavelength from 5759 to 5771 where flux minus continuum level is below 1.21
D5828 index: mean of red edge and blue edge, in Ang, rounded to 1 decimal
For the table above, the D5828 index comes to 5801.6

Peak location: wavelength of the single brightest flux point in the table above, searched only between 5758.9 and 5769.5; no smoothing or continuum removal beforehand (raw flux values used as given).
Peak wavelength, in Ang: 5768.84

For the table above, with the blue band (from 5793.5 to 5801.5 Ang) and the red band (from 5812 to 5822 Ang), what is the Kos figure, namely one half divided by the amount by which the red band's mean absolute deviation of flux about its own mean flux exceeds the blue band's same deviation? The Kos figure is 11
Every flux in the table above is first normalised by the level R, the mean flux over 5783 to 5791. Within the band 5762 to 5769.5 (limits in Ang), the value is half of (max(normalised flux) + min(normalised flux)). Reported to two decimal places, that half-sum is 1.02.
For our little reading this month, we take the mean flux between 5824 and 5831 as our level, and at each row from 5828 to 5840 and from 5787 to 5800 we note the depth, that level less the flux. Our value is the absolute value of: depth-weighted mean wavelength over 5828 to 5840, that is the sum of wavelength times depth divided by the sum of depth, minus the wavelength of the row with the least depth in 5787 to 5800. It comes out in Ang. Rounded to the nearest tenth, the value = 37.2 Ang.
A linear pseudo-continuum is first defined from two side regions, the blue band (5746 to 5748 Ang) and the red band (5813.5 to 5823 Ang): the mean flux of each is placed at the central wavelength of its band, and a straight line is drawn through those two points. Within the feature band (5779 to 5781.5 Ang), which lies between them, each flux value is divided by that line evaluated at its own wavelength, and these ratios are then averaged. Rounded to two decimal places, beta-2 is 0.96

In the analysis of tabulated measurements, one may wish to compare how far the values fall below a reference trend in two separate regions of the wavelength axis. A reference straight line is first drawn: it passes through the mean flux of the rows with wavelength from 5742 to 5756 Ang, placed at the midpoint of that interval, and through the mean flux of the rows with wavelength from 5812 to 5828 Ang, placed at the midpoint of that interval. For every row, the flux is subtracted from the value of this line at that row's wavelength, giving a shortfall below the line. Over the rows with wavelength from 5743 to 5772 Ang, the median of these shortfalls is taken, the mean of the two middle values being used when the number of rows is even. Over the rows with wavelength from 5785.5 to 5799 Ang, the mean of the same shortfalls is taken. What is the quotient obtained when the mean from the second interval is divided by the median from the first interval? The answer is 1.0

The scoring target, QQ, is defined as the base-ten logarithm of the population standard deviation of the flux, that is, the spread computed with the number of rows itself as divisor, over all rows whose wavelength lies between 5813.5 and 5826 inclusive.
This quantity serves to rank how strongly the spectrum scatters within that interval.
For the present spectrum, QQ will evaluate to -0.2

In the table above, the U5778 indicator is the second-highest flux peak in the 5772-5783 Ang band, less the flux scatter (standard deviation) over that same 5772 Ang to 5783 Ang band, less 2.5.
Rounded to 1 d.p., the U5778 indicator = 21.6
